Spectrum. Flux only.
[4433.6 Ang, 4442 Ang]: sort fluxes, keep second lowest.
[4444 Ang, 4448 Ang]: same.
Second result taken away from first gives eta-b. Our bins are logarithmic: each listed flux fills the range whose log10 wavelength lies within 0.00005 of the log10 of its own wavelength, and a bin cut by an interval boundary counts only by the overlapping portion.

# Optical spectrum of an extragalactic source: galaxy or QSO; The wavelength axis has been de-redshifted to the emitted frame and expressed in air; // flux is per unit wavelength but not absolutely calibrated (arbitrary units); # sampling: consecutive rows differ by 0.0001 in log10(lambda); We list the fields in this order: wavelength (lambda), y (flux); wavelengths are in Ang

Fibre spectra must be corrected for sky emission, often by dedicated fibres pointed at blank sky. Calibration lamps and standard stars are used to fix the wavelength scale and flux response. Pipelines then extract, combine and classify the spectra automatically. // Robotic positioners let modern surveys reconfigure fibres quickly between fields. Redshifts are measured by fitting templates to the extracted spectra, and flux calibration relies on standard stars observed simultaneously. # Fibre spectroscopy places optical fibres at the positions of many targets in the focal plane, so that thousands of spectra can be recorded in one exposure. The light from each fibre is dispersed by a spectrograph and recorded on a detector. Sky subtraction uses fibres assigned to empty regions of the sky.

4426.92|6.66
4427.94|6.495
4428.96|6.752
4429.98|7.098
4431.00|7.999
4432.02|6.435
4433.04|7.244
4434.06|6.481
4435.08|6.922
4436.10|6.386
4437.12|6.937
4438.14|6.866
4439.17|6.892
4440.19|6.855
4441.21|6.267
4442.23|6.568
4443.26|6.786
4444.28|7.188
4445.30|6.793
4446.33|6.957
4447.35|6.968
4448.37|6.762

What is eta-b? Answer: -0.6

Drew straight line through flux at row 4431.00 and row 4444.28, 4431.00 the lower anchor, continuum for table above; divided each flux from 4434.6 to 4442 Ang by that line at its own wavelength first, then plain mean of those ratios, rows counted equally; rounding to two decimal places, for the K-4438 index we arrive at 0.89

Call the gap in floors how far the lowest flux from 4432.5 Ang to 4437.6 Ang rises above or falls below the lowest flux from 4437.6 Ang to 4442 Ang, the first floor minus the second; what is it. 0.12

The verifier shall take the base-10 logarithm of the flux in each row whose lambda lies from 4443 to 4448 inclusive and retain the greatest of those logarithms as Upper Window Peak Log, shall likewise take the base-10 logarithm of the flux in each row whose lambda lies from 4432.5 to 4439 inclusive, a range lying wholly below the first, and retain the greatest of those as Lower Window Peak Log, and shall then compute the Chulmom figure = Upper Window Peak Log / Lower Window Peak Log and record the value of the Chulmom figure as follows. 0.996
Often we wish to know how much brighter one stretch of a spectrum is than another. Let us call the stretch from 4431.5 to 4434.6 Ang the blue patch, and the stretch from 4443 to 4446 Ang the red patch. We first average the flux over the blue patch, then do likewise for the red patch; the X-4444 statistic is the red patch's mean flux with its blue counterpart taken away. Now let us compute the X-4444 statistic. 0.20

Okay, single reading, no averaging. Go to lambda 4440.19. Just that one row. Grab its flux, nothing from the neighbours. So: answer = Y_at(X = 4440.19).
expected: 6.855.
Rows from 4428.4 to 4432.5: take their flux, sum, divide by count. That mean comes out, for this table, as 7.07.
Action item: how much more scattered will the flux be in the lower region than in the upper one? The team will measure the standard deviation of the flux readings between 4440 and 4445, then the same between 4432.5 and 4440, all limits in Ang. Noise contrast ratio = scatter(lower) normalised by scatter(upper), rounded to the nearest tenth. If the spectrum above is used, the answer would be 0.9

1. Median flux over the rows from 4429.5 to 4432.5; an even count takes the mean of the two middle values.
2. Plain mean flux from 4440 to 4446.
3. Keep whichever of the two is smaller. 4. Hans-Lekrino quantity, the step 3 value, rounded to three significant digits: 6.74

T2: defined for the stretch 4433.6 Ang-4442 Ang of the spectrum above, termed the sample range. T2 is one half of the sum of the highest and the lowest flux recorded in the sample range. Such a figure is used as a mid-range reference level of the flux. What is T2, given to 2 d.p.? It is 6.60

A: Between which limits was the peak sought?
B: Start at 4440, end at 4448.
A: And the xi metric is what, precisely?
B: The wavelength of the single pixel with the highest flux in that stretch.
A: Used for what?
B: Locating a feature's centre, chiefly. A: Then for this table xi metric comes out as 4444.28 Ang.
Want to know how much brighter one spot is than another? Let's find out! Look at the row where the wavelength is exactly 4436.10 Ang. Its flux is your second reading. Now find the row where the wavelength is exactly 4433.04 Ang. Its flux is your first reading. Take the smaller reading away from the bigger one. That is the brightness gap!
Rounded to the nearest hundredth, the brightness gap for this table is 0.86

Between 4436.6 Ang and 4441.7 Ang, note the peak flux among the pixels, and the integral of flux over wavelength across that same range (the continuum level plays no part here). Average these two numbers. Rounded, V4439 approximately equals 21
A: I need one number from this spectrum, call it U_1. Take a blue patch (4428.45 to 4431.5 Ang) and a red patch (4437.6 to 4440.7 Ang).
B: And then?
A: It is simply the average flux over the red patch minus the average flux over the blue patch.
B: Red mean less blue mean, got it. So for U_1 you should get -0.41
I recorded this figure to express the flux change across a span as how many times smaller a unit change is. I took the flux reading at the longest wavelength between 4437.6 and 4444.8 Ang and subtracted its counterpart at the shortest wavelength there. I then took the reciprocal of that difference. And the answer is 3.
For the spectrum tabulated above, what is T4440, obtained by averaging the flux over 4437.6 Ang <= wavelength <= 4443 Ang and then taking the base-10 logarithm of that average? 0.825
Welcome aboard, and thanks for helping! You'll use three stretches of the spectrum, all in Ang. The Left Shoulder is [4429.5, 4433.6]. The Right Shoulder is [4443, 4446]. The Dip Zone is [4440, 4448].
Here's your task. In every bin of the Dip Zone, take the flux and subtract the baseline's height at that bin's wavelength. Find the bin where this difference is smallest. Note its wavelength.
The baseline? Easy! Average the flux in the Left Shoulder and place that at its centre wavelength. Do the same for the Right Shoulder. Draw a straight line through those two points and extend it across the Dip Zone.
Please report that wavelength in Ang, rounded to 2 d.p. 4441.21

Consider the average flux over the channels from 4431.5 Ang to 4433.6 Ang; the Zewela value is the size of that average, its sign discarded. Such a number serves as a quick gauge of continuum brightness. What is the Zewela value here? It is 6.84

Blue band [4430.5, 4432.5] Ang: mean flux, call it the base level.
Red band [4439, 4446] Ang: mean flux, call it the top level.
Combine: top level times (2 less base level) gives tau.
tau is -35.3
